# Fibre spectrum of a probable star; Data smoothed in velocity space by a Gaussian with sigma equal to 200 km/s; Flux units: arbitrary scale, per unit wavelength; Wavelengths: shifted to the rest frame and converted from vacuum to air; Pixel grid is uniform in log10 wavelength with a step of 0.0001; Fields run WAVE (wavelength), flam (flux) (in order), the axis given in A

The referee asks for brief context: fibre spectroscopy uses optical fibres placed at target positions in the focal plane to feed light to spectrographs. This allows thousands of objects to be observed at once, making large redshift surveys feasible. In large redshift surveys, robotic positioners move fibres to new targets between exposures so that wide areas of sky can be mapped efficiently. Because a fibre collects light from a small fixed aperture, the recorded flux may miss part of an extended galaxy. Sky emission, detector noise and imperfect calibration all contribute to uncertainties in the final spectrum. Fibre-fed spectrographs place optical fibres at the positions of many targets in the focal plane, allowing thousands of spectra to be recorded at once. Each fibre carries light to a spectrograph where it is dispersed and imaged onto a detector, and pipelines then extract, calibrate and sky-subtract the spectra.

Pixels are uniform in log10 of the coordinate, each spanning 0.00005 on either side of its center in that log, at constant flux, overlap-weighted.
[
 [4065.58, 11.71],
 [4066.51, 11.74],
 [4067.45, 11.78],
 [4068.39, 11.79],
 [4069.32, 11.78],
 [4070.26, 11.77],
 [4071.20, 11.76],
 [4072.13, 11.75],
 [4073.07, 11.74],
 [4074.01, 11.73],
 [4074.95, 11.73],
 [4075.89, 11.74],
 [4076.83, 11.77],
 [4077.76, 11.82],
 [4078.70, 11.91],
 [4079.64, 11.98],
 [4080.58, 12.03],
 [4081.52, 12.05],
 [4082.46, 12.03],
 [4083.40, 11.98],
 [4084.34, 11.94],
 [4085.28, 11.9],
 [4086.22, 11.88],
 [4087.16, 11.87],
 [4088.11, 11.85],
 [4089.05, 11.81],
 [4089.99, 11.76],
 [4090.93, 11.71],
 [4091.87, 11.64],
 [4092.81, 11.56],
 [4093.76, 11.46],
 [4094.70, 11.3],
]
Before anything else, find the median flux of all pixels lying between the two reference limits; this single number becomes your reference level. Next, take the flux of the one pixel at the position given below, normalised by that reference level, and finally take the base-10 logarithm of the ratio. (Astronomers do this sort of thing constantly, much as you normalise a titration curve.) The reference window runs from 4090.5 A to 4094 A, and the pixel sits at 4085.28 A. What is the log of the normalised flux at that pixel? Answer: 0.011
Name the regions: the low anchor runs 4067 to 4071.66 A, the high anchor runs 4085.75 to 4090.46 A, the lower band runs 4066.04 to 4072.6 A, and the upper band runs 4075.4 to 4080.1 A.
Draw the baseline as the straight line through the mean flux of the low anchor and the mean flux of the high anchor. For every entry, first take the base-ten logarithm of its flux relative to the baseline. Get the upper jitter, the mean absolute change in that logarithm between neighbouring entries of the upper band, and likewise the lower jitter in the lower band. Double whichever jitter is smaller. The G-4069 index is 0.0012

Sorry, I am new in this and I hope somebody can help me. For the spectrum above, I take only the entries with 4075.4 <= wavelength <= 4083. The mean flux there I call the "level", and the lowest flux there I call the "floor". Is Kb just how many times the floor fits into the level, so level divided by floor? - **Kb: 1.02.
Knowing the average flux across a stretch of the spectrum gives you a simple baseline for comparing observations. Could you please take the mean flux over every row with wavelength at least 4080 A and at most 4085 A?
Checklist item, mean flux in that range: 12.0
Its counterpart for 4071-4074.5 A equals 11.7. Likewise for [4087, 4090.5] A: 11.8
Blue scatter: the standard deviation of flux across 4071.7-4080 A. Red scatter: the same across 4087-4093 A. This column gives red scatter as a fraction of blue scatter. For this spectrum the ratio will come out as 1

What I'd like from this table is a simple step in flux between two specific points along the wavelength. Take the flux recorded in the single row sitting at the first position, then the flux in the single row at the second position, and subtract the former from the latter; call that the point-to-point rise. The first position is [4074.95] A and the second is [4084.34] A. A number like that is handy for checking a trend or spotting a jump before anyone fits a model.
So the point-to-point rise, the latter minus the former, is 0.2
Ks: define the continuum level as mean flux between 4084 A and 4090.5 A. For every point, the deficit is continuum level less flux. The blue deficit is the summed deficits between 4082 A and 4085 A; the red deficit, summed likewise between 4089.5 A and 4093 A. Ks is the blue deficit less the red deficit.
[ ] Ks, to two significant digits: -1.1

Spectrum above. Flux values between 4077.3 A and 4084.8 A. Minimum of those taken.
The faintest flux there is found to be 11.82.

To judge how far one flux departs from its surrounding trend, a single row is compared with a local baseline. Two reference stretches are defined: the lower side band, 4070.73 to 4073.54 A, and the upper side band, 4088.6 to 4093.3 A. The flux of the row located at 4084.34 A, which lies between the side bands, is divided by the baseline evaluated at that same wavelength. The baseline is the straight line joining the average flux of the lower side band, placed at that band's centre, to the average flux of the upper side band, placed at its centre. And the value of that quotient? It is 1.02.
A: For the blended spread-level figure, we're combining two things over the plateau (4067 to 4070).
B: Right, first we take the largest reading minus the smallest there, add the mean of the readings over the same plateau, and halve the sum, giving 5.90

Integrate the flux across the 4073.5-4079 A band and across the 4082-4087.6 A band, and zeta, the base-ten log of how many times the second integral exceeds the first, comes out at 0.01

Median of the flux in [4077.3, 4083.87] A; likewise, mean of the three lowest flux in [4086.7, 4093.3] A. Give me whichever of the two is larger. 12.0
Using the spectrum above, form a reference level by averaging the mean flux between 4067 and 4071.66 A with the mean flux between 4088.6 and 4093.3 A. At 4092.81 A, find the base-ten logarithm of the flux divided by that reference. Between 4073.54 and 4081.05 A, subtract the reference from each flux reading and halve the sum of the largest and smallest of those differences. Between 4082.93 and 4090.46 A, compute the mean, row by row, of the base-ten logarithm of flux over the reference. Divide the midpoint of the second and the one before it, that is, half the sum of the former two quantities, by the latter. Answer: 13.6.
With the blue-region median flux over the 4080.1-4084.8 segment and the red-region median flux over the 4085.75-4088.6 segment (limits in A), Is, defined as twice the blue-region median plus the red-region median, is 35.9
